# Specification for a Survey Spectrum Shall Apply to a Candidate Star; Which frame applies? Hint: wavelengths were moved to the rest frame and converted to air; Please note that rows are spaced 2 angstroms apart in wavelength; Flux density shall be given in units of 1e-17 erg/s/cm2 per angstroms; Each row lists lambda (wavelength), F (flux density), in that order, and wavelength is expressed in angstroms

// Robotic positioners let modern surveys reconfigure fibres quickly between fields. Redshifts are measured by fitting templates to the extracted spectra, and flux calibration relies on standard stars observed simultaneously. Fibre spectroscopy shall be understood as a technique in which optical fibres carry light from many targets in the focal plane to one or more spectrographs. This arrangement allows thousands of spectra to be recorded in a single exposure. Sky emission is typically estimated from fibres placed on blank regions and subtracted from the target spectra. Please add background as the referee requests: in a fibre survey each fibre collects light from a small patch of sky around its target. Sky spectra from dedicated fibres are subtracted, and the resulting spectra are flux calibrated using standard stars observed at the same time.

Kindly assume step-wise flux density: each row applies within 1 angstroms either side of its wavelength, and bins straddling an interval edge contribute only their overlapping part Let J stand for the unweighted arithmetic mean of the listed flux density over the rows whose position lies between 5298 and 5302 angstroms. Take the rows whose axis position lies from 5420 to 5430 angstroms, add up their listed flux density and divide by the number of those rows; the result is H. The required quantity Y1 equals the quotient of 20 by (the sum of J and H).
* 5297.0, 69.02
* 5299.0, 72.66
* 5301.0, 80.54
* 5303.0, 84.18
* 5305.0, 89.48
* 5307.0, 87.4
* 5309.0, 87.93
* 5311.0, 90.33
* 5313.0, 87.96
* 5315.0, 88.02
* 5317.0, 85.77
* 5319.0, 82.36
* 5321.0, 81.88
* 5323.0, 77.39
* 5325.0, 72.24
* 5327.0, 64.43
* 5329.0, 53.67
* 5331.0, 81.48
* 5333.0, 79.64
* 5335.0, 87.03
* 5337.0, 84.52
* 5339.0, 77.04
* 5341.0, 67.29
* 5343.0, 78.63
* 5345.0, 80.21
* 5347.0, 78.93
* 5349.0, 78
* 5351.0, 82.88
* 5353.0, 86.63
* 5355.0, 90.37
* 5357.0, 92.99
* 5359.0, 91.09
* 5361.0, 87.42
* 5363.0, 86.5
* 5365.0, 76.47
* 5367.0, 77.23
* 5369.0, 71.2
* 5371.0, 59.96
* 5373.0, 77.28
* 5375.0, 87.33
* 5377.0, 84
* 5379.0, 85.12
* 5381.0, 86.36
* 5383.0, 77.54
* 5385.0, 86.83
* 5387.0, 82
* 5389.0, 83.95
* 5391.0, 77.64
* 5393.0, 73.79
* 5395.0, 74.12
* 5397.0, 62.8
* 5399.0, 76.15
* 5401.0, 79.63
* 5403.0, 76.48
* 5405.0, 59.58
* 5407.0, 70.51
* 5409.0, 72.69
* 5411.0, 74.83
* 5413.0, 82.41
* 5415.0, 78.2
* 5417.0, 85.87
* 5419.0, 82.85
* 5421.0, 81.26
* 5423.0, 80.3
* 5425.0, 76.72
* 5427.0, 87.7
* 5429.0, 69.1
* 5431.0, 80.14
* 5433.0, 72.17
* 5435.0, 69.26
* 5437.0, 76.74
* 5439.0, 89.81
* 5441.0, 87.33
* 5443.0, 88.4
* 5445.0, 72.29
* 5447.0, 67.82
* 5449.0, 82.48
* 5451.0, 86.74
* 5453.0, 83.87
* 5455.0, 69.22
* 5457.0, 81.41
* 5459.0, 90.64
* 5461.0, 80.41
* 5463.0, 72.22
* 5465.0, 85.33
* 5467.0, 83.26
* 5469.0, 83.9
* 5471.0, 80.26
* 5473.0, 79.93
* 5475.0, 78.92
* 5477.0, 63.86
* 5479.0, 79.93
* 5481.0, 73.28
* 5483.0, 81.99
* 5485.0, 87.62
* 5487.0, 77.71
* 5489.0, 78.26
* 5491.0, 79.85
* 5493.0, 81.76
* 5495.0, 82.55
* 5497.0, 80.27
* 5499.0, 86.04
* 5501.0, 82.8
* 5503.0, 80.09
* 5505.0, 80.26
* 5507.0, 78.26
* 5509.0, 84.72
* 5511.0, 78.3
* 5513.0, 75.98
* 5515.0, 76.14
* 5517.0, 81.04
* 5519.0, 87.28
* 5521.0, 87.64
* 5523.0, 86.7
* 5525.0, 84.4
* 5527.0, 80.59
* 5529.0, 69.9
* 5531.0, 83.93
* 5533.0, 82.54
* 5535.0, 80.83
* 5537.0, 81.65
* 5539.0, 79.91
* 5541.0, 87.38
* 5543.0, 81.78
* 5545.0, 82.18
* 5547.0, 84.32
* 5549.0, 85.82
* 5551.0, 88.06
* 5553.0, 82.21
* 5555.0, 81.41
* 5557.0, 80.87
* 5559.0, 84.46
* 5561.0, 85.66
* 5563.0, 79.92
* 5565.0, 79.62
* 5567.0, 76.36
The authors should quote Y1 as 0.129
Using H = 79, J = 76.6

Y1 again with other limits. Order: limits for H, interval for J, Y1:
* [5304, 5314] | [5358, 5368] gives 0.116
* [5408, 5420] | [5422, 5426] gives 0.127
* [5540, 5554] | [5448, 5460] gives 0.120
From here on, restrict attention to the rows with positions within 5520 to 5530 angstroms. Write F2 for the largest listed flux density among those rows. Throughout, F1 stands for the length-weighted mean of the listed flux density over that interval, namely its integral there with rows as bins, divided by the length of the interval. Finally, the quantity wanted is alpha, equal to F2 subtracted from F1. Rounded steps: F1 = 81.8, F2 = 87.64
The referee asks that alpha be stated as -5.8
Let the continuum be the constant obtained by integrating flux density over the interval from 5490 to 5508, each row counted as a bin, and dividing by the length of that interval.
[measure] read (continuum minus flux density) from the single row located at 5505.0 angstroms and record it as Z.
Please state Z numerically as 1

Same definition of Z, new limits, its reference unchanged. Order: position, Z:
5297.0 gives 12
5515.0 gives 5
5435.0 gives 12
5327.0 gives 17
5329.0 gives 28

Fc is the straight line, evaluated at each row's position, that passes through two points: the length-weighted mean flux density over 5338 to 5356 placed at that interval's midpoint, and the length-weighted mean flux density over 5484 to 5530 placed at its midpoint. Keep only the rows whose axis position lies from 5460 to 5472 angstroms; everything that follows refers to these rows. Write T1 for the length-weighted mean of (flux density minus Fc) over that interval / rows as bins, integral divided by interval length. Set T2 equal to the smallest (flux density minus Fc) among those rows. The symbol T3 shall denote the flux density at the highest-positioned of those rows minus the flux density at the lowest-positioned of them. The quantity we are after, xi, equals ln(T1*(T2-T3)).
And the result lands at -2.2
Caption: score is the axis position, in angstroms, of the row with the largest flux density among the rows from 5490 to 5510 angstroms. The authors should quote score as 5499.0 angstroms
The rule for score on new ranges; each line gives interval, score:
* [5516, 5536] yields 5521.0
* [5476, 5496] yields 5485.0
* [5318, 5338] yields 5335.0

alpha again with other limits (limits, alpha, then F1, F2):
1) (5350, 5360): -4.2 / 88.8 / 92.99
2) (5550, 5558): -4.9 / 83.1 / 88.06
